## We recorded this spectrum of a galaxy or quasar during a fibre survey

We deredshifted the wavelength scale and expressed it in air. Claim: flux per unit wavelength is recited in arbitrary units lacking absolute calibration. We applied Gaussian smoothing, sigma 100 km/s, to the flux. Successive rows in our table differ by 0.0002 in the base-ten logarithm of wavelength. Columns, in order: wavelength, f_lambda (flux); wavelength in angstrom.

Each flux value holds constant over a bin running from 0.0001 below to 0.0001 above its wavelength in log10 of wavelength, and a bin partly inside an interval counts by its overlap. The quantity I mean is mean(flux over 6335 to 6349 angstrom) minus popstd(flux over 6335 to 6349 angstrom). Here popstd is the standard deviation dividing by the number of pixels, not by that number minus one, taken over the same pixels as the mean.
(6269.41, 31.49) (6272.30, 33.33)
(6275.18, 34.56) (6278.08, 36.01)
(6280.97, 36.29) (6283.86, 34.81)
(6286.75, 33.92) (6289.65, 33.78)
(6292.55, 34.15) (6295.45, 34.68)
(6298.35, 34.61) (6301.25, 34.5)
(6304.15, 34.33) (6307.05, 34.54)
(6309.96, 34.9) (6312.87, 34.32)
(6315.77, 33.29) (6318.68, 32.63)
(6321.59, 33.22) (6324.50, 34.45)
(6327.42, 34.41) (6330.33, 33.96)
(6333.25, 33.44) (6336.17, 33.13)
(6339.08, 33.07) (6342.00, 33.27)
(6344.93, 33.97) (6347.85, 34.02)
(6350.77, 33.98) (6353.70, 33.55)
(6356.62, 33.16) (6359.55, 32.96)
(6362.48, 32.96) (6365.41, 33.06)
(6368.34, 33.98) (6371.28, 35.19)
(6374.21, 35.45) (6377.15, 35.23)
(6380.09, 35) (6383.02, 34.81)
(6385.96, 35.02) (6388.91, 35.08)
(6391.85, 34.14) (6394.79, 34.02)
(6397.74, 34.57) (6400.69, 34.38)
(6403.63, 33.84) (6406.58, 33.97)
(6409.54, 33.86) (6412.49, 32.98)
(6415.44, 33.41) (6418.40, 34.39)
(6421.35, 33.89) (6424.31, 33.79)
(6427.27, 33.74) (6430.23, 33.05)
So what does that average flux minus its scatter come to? 33.08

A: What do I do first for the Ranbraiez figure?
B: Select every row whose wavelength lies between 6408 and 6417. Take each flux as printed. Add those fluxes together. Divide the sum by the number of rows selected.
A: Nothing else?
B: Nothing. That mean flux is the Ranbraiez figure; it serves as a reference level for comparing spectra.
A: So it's 33.4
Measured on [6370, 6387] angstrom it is 35.1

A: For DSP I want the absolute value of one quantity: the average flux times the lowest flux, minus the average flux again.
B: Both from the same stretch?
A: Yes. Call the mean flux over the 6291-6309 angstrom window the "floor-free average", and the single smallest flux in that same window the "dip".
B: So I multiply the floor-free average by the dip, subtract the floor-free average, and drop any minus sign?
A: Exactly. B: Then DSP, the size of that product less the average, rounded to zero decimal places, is 1143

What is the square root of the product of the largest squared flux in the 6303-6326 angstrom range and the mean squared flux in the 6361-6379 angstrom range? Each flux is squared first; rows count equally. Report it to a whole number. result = 1198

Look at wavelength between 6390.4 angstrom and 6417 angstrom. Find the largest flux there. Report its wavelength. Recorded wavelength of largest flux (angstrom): 6397.74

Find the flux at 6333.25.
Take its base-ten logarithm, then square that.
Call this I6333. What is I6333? 2.32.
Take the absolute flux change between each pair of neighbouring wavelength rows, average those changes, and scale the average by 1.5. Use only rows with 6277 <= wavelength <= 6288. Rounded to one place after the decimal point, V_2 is 1.3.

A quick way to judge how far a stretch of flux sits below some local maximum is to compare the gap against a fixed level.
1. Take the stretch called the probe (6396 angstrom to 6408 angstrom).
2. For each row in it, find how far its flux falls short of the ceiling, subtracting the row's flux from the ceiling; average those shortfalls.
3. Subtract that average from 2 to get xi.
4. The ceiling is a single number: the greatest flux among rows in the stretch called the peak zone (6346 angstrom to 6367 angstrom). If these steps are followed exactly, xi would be 2.17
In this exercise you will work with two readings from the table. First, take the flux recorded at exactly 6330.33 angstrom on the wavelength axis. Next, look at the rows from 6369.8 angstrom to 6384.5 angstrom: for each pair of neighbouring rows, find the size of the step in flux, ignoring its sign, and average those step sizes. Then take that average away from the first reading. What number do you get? 33.7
